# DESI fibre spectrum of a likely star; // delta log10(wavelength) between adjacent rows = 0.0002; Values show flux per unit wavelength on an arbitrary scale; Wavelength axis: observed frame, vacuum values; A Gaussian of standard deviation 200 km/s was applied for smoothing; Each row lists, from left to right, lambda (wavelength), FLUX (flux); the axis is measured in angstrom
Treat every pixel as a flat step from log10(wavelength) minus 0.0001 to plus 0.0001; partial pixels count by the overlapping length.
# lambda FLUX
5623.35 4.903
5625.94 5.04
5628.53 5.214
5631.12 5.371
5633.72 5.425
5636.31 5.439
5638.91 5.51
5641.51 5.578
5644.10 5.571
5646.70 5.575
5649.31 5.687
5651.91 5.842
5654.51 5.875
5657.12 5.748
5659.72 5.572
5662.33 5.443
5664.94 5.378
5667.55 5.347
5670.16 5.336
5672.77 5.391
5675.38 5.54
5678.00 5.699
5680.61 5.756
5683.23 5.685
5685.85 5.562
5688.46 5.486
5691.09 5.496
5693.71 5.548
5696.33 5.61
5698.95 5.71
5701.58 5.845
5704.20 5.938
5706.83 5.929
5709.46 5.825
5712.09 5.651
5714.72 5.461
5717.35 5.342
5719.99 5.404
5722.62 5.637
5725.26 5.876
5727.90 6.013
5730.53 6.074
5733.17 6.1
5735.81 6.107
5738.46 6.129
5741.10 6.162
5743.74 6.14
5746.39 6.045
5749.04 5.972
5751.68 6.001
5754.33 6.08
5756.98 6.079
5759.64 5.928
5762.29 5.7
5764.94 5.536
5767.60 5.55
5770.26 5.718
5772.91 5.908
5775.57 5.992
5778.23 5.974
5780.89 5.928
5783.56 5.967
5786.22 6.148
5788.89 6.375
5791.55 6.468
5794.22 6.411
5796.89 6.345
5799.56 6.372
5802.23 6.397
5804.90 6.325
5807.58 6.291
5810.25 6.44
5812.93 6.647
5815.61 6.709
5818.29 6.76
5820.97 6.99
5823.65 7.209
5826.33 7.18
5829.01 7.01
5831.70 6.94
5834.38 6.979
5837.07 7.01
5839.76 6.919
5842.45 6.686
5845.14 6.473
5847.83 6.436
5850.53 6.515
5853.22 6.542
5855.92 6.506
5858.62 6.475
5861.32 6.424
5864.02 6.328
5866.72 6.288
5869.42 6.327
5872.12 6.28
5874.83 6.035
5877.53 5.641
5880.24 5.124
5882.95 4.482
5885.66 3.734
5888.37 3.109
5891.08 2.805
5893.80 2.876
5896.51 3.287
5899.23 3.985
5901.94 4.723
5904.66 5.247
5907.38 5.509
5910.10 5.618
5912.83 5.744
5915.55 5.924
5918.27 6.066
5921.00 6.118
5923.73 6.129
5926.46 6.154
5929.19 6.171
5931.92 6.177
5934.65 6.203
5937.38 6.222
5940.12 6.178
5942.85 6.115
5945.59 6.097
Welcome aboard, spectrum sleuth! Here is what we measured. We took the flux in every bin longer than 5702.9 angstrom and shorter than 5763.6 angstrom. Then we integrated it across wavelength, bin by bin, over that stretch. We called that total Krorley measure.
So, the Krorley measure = 358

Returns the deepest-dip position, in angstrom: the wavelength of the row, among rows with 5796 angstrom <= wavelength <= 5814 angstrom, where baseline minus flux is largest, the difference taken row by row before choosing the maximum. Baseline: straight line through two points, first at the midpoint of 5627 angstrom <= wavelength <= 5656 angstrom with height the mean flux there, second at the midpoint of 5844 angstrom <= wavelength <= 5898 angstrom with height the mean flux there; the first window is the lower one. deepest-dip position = 5807.58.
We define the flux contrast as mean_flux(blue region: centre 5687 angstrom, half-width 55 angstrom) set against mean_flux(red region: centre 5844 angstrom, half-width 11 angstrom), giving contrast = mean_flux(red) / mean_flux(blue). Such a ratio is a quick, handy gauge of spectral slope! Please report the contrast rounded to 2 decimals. 1.18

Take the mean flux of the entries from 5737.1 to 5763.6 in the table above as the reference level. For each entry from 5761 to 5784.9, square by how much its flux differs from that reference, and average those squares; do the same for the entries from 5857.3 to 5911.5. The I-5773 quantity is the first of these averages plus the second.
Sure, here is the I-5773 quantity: 2.7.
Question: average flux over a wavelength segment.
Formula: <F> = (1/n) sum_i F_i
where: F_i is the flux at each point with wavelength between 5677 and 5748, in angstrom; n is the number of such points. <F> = 5.8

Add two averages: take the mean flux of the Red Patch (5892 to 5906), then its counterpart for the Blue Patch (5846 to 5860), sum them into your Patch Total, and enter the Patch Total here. 10.5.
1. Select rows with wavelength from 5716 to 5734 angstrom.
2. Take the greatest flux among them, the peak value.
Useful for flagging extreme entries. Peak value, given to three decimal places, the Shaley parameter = 6.100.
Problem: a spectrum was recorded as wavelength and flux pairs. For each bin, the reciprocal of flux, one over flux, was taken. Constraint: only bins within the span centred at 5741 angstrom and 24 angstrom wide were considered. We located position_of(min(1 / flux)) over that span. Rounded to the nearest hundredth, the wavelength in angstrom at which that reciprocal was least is 5741.10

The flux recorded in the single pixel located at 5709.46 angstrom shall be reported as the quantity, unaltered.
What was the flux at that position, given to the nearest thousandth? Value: 5.825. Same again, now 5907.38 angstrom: 5.509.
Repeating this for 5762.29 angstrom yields 5.700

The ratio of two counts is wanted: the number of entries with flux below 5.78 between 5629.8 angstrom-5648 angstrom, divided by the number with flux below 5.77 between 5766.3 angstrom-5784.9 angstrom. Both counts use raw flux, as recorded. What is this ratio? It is 3.5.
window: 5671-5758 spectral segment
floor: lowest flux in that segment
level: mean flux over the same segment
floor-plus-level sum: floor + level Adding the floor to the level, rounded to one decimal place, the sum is 11.1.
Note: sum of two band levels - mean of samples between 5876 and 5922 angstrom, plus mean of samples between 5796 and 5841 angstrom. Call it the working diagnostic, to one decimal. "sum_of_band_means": 11.4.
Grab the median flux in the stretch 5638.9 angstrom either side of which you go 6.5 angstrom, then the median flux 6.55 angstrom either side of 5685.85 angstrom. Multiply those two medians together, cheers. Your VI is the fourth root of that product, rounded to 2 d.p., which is 2.35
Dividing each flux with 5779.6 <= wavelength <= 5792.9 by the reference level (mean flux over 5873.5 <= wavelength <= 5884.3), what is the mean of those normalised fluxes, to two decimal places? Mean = 1.16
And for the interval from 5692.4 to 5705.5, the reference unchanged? 1.08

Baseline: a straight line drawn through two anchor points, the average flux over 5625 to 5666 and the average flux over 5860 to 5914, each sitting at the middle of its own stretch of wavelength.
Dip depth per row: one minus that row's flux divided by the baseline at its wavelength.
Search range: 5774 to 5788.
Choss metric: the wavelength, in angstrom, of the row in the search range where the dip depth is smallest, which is 5786.22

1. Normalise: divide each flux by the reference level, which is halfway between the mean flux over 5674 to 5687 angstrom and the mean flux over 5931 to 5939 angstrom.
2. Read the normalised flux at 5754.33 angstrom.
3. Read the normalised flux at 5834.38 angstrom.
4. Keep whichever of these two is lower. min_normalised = 1.03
